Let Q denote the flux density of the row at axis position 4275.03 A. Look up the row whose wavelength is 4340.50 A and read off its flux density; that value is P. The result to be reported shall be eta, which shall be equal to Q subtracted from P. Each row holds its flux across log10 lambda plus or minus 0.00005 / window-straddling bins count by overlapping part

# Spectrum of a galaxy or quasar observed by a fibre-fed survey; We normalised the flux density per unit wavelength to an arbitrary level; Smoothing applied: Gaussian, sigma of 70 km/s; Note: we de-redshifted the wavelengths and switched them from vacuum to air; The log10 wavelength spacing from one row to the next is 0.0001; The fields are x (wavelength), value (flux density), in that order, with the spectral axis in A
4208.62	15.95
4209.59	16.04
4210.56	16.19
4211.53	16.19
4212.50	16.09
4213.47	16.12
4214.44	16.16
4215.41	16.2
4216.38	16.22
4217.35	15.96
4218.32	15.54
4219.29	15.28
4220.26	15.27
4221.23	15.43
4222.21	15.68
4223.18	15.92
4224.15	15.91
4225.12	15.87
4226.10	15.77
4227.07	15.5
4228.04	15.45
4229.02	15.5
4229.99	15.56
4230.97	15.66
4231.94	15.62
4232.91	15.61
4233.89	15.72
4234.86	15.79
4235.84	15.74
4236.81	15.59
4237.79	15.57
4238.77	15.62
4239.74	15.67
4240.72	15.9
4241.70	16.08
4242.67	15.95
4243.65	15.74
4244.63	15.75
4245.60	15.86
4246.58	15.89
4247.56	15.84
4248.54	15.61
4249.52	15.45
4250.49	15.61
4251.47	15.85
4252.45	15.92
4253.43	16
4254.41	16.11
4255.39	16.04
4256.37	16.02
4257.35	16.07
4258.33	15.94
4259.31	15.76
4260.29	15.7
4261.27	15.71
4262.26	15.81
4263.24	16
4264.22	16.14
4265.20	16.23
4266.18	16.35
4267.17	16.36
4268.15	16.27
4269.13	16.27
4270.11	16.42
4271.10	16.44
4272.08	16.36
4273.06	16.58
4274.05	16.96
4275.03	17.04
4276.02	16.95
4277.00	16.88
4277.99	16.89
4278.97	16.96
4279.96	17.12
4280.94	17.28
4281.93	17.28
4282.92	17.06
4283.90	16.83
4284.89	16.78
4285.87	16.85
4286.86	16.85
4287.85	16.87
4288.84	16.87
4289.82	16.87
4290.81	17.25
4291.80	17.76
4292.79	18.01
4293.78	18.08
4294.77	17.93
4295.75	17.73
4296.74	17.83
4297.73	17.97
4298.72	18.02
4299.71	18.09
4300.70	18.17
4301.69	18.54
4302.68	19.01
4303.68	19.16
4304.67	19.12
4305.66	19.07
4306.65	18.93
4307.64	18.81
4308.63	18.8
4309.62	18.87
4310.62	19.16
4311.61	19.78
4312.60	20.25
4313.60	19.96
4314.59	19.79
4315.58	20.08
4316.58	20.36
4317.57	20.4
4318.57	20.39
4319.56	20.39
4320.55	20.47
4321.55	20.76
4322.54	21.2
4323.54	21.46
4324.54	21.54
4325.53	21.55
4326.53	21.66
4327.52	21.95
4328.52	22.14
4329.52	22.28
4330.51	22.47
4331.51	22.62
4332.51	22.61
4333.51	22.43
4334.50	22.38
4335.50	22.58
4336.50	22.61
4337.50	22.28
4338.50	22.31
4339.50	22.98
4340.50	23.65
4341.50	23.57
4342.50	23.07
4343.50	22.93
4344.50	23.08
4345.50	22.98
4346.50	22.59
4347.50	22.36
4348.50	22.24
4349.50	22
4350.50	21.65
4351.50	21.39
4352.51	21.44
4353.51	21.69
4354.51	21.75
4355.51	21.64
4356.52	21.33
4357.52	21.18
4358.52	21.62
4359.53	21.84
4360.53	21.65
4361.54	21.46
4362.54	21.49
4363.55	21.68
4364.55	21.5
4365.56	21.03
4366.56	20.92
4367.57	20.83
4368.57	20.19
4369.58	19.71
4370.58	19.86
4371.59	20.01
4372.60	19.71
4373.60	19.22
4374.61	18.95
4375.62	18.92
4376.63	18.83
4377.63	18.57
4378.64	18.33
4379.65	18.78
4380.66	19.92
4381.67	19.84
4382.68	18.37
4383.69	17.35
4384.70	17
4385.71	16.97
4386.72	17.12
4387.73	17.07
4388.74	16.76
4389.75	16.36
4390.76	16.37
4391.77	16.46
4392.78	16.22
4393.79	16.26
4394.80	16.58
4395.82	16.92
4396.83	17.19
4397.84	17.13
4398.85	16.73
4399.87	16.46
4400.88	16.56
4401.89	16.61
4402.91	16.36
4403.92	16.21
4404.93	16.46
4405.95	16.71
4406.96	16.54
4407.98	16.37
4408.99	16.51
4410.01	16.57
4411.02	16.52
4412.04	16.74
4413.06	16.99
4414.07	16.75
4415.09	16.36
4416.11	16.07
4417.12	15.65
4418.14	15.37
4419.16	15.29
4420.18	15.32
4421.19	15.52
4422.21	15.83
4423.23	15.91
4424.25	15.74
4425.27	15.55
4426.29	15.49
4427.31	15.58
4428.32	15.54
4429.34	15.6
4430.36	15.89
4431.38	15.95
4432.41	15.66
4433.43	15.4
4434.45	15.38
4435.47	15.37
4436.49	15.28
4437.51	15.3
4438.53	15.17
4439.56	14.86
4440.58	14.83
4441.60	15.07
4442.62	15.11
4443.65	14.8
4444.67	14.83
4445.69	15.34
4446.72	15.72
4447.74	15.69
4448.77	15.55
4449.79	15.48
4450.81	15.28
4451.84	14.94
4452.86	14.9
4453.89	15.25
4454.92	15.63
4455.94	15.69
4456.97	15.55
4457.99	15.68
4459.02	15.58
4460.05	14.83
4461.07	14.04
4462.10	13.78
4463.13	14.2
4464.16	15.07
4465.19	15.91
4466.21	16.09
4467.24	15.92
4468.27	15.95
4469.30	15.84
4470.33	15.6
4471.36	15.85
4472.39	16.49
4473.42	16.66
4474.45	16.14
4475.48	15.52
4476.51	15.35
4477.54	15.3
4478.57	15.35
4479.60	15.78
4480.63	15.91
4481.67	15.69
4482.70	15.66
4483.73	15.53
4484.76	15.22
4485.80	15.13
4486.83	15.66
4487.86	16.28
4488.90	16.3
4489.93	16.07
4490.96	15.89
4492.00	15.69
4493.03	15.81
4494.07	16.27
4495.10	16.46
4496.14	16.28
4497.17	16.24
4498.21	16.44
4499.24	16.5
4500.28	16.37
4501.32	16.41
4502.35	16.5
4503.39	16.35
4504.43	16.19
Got 7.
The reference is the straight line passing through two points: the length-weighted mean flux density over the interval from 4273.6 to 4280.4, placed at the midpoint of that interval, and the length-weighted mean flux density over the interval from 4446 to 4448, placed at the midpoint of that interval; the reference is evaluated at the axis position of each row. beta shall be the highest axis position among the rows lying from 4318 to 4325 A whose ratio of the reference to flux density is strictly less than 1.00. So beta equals 4324.54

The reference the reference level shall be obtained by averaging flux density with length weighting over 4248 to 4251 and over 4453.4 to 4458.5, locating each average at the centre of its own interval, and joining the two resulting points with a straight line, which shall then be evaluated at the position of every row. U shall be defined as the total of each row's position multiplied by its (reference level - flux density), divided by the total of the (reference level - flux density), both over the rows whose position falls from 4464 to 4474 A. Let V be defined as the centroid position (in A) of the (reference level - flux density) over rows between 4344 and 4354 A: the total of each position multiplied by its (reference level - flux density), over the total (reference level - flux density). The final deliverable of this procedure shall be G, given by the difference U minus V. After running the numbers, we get 122.3 A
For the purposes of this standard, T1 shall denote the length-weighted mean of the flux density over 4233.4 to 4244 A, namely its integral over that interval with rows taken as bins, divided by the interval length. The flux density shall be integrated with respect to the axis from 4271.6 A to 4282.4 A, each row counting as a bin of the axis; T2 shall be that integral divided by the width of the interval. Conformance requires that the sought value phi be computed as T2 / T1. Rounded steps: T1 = 15.8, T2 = 16.93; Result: 1.075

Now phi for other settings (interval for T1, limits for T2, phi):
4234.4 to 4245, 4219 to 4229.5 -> 0.990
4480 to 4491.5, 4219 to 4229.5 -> 0.990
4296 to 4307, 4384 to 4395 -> 0.901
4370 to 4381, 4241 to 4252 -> 0.823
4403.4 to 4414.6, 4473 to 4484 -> 0.948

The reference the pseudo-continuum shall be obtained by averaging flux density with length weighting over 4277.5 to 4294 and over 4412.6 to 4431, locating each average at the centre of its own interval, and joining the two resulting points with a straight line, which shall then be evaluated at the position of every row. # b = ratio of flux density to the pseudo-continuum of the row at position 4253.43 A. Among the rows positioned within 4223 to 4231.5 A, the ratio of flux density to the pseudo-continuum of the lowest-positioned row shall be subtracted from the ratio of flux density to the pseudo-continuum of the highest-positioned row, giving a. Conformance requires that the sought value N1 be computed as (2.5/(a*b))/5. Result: -50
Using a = -0.011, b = 0.92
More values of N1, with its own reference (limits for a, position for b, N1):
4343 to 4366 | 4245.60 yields -6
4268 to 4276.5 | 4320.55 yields 9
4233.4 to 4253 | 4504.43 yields 22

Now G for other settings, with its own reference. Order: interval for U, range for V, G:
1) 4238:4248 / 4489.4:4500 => -252.1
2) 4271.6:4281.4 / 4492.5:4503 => -221.3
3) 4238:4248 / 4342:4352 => -103.2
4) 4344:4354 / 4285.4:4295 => 57.7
